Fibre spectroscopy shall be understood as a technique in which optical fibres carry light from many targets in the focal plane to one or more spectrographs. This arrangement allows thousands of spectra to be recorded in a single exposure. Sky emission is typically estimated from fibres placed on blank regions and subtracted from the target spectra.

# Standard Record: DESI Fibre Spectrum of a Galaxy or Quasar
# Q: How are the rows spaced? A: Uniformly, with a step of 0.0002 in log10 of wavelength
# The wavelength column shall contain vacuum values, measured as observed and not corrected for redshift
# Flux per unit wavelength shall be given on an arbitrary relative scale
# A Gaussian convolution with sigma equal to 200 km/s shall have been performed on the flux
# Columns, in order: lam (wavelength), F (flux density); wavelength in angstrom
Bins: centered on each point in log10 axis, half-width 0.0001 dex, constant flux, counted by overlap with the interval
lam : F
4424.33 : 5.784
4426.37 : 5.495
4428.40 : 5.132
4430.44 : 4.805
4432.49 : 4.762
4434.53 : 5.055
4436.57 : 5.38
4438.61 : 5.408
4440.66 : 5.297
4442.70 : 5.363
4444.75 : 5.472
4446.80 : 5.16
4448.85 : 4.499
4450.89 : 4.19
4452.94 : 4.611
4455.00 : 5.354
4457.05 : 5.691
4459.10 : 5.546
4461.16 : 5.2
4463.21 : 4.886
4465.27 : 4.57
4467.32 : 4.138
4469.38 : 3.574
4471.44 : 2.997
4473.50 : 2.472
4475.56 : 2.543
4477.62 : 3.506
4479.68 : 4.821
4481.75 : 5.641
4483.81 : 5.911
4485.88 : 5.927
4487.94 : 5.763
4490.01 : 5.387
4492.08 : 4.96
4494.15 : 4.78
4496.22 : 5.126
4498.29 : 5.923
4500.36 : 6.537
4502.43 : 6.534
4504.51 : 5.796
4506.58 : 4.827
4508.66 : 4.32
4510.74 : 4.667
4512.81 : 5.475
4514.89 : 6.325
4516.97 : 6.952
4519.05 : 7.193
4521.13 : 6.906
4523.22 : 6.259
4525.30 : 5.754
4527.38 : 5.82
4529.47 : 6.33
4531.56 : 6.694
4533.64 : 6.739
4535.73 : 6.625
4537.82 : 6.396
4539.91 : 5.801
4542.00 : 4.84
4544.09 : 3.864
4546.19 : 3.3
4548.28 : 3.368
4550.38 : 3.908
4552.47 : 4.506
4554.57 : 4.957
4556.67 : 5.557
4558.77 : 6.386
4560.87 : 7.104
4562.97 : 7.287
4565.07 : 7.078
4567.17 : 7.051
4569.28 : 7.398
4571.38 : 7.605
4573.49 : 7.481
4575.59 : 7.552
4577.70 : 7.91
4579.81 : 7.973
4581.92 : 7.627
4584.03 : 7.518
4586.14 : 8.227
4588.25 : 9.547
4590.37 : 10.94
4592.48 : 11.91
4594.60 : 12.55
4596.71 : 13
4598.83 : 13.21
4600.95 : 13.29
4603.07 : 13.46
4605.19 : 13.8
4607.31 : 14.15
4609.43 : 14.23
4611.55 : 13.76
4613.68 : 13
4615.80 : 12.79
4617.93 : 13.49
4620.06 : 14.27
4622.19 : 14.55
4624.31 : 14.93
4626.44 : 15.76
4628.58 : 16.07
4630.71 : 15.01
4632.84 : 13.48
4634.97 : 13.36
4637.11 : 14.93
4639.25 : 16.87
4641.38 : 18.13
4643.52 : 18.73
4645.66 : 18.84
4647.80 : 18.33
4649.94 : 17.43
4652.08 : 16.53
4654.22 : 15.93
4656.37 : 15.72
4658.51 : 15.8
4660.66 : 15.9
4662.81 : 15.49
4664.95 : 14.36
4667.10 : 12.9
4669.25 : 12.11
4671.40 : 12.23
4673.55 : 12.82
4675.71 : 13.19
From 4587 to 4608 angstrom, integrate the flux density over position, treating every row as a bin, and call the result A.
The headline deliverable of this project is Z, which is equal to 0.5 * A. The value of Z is 131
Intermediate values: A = 263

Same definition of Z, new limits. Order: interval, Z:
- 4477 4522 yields 126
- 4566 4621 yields 300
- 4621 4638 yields 125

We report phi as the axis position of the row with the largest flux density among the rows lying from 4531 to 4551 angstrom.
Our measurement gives 4533.64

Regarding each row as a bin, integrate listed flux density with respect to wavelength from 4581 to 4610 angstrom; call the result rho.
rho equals 338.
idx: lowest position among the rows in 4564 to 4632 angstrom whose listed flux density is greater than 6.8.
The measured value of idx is 4565.07 angstrom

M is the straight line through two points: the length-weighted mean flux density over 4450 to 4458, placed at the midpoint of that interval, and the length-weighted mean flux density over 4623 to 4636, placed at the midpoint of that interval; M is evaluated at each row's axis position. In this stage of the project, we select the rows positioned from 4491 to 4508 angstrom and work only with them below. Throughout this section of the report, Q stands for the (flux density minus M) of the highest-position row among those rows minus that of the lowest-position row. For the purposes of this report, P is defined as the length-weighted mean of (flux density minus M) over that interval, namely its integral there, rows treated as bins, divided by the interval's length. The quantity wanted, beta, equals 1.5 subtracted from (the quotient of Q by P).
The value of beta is -1.0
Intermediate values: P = -2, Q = -0.9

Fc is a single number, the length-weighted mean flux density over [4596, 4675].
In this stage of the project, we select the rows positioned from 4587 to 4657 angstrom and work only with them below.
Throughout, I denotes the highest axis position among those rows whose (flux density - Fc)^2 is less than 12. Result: 4656.37 angstrom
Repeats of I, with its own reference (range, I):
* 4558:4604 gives 4603.07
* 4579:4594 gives 4592.48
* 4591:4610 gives 4609.43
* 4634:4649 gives 4641.38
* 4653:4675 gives 4673.55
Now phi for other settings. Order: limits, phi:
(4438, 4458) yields 4457.05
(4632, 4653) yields 4645.66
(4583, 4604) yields 4603.07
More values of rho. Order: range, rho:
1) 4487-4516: 158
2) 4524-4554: 159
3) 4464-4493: 129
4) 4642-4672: 475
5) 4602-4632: 427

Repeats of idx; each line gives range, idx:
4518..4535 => 4519.05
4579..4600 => 4579.81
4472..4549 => 4516.97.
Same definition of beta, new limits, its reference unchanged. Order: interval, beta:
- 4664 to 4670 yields -0.8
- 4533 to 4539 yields -1.3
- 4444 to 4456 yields -6.9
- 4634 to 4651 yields 0.5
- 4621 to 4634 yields -7.4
